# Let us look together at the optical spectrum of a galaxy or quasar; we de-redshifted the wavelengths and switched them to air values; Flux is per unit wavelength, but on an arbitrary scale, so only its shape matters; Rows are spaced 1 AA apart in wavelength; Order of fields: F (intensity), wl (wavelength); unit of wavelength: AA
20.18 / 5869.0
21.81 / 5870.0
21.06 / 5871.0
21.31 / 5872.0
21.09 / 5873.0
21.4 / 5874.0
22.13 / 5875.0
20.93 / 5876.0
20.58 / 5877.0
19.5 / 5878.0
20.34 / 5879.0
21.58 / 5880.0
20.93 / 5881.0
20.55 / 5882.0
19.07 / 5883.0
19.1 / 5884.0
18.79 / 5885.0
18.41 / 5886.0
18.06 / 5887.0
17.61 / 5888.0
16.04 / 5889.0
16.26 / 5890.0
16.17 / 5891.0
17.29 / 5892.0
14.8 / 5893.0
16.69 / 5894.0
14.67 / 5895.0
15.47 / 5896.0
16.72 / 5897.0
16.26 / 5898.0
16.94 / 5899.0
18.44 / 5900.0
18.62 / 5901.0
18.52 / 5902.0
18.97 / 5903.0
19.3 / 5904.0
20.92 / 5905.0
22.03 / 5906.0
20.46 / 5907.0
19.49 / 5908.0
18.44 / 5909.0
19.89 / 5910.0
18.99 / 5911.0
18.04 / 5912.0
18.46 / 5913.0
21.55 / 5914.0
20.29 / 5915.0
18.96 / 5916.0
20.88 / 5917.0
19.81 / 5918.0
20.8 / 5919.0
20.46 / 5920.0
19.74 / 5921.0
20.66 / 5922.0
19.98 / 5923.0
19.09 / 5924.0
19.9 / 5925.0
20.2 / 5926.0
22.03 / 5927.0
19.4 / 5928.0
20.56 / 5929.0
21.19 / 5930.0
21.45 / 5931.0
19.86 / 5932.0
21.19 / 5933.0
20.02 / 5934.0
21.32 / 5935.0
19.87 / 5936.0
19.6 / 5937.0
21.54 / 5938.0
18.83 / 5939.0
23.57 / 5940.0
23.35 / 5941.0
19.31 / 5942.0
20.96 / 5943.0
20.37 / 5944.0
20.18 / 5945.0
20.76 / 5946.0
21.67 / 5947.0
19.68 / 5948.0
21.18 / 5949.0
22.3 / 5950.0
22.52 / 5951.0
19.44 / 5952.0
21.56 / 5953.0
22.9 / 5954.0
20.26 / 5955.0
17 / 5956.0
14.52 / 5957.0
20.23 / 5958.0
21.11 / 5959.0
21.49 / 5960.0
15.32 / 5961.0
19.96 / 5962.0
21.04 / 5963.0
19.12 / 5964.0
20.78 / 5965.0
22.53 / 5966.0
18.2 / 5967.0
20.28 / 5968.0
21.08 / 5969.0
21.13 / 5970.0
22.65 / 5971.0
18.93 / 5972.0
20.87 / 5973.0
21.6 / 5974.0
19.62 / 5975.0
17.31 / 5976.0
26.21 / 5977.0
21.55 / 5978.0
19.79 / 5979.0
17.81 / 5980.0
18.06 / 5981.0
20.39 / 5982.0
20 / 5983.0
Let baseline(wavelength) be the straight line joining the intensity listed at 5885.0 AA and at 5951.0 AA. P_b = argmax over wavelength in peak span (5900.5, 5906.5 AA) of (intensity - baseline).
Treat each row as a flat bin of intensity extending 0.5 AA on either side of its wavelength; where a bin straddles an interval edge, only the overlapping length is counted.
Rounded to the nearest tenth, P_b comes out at 5906.0 AA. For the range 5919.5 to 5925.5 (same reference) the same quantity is 5922.0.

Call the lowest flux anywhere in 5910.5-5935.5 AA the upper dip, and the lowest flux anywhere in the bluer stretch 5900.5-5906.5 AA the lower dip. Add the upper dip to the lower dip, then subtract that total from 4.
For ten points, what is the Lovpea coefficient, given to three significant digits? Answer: -32.6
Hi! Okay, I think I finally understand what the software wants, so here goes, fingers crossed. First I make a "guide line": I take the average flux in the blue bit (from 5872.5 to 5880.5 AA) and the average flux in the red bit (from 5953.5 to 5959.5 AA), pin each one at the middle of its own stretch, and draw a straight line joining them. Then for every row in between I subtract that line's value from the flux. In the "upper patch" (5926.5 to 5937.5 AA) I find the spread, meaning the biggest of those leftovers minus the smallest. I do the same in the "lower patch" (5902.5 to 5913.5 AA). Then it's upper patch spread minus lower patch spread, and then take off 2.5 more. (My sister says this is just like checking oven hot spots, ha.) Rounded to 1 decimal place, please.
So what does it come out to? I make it -3.8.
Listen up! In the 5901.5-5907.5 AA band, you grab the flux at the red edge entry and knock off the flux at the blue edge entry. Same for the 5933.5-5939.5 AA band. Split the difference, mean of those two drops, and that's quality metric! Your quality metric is 0.4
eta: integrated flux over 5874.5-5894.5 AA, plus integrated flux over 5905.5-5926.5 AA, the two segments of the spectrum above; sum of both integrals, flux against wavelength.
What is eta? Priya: 793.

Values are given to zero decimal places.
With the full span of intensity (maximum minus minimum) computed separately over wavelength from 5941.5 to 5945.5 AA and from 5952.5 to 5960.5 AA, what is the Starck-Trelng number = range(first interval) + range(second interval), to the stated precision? 10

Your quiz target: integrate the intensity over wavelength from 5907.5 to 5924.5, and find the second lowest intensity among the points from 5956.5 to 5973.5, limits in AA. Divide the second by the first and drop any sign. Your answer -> 0.046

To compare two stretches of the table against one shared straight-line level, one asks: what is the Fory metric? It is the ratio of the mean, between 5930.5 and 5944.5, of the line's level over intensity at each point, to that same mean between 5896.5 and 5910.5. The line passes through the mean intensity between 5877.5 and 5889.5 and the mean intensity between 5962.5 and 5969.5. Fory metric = 0.93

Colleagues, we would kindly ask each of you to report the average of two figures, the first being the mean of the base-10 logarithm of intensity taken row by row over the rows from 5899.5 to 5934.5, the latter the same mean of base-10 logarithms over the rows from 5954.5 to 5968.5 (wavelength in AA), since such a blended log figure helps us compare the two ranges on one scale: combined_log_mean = 1.29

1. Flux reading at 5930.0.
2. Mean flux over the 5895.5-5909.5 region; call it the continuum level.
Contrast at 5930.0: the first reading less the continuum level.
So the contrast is 2.6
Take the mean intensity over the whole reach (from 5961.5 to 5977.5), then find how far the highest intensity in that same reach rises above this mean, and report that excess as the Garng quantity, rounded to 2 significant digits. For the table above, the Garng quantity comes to 5.5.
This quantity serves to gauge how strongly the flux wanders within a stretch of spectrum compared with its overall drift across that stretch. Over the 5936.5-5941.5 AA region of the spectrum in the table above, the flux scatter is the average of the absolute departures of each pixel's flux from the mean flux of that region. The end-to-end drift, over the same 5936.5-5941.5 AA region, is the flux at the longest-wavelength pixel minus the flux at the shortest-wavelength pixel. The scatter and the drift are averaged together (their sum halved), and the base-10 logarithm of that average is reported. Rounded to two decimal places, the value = 0.44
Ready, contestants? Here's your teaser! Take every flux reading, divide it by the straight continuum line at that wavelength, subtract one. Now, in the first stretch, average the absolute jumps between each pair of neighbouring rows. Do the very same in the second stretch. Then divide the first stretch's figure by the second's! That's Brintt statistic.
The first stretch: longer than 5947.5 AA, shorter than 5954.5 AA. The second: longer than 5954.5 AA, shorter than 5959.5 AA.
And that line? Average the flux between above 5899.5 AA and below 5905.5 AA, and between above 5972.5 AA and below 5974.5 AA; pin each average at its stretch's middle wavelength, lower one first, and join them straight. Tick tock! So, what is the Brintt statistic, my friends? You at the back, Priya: 0.50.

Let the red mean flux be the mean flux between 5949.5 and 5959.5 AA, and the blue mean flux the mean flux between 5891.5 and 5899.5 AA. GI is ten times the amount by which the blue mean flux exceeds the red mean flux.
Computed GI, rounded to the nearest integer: -41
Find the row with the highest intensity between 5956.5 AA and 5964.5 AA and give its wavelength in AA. 5960.0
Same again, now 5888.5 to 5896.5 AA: 5892.0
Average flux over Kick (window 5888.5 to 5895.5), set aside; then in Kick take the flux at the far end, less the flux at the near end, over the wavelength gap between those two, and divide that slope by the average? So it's -0.014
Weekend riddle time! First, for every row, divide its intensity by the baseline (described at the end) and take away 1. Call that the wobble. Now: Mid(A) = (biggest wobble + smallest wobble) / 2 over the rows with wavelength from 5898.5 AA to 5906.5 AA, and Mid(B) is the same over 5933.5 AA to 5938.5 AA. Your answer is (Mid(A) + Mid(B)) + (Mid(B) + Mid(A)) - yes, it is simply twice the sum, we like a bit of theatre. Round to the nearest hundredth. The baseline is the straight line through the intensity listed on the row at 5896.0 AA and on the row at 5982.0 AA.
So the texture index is 0.76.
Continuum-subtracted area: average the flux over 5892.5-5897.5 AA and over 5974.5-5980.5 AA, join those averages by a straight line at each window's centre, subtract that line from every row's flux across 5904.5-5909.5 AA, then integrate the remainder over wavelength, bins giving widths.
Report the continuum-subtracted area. 20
